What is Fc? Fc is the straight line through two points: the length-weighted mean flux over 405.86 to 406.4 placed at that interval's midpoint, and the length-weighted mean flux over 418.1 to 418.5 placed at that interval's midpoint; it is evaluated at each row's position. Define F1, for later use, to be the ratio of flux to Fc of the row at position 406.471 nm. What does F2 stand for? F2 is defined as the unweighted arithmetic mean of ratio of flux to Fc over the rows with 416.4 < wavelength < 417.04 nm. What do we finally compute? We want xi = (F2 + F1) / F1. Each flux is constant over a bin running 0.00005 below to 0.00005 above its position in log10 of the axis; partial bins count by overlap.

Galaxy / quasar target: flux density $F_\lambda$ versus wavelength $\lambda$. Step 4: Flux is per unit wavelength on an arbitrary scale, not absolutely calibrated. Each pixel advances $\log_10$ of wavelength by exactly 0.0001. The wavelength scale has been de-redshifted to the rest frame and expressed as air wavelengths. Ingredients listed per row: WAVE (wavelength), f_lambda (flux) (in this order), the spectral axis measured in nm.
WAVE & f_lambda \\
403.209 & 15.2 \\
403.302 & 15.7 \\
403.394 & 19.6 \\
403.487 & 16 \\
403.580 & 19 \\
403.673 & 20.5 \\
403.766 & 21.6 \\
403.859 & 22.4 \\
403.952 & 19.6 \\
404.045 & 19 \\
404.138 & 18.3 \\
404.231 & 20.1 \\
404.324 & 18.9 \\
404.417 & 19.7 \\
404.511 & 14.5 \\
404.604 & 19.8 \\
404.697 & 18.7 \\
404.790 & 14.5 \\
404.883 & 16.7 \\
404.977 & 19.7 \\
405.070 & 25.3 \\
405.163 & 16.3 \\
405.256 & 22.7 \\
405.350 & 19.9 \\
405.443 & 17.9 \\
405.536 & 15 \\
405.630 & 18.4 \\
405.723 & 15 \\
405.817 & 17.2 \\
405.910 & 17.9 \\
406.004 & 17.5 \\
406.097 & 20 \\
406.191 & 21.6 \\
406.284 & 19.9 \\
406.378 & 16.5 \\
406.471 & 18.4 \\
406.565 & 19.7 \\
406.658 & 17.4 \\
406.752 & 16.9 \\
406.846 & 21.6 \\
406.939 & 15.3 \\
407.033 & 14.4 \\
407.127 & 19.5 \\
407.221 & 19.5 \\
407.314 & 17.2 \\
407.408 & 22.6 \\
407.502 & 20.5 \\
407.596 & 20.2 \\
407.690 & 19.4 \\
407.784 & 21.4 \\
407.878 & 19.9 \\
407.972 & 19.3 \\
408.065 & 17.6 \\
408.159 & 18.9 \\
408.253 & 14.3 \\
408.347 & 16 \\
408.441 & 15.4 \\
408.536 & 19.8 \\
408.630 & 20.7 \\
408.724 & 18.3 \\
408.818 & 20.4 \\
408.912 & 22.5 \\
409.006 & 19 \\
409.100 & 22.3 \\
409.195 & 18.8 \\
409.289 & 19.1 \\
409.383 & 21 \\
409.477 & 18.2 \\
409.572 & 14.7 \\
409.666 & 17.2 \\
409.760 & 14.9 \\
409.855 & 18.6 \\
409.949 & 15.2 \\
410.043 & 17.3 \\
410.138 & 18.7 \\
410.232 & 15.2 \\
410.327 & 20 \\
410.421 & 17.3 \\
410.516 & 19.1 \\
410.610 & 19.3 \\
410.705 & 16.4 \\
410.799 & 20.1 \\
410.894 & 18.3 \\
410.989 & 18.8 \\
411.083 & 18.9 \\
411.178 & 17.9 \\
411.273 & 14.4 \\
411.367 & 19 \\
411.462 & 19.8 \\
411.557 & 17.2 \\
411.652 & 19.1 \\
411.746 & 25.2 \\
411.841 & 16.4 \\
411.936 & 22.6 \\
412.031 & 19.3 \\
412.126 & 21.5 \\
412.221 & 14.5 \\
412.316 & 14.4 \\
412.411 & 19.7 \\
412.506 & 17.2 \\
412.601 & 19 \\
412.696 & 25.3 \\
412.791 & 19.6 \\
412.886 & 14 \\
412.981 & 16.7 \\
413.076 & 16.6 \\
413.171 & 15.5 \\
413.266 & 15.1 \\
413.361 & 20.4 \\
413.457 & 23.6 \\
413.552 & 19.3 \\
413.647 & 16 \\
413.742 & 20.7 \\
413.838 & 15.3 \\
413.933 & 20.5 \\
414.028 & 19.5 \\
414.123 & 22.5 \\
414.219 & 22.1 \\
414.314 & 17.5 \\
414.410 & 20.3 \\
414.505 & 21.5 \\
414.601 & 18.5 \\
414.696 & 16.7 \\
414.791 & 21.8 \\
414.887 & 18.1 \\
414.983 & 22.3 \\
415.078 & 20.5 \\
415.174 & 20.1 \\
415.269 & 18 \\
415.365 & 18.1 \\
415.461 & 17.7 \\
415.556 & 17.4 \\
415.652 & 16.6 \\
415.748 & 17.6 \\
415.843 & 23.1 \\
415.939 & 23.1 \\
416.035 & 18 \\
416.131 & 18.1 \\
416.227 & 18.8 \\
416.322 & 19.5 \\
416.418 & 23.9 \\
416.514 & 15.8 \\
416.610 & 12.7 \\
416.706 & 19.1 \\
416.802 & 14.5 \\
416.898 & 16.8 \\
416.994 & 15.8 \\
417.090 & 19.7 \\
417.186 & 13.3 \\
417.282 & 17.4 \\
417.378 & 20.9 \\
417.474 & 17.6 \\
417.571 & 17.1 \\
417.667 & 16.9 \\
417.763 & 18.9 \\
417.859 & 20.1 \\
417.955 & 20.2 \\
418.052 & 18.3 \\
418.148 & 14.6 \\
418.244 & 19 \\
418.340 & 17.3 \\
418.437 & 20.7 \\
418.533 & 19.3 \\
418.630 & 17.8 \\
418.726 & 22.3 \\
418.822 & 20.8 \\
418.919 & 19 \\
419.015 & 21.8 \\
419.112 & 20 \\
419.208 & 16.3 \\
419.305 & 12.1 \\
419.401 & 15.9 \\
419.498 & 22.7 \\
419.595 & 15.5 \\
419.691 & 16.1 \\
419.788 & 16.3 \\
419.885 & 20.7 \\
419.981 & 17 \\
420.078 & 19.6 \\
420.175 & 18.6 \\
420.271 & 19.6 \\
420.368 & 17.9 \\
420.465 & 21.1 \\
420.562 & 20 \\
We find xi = 1.96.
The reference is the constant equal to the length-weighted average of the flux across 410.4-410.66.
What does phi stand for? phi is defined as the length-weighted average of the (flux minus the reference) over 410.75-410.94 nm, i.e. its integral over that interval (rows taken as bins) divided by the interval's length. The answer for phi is 0.5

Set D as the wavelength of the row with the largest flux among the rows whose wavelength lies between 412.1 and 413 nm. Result 412.696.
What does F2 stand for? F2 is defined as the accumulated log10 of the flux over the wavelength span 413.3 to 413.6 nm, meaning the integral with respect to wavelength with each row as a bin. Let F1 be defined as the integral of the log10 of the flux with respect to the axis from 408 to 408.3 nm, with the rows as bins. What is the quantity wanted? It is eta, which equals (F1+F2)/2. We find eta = 0.382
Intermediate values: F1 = 0.370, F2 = 0.395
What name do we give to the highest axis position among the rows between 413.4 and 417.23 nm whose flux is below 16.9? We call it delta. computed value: 417.186 nm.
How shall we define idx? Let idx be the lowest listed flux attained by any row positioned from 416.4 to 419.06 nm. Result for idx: 12.7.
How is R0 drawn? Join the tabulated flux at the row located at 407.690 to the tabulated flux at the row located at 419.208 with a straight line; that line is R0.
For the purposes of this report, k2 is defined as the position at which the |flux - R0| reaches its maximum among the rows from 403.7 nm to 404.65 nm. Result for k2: 404.511 nm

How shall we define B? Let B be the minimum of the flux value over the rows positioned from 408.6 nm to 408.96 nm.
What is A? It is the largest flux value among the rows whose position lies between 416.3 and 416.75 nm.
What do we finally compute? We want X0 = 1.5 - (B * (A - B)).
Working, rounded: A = 23.9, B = 18.3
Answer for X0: -101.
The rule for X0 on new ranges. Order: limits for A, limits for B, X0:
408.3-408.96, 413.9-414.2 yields -57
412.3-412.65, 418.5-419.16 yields -32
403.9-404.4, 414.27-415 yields -55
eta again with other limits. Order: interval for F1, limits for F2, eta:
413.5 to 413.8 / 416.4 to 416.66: 0.347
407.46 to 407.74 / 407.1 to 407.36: 0.347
